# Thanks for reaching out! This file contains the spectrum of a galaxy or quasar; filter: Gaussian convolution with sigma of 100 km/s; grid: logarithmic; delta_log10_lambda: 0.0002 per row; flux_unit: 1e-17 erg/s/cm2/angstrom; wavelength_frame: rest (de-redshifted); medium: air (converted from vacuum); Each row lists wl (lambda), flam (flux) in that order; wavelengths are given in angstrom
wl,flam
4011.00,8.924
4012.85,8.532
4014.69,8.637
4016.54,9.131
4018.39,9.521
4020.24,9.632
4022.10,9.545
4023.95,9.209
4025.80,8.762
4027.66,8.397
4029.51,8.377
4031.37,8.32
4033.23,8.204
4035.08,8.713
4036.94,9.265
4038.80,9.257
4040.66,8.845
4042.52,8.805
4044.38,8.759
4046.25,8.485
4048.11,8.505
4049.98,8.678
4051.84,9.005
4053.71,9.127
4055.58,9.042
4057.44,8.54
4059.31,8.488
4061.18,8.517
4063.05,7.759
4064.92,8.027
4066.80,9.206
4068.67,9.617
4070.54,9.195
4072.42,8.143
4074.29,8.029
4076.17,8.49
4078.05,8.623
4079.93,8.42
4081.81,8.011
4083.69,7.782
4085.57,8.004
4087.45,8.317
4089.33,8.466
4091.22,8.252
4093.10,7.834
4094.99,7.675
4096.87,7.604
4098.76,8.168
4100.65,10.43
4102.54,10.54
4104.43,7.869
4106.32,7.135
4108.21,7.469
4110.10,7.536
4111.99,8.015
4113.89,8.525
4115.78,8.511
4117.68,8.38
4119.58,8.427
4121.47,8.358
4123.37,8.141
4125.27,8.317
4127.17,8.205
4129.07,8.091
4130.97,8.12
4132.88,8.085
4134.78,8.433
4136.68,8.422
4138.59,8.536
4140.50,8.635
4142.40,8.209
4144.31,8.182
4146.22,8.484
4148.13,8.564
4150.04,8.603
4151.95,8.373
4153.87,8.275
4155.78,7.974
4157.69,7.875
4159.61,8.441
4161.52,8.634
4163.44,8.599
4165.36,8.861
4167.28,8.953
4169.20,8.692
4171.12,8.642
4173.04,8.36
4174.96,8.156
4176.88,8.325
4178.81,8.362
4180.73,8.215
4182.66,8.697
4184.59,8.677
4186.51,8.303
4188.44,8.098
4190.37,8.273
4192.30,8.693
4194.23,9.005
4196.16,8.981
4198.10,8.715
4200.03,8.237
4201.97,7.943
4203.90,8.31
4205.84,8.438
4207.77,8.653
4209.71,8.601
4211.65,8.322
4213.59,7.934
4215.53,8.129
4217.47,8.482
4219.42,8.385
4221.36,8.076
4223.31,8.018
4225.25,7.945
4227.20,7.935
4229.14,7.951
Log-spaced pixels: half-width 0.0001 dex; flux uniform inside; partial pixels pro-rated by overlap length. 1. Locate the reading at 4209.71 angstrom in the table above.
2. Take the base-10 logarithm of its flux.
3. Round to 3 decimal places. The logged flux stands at 0.935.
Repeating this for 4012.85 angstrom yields 0.931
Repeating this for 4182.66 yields 0.939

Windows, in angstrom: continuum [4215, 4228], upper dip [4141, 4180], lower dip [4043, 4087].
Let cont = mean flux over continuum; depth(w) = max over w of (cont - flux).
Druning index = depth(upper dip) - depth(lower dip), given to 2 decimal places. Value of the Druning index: -0.12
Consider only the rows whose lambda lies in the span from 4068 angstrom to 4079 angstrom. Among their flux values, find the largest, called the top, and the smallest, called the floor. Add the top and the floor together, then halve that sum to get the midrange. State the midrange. 8.8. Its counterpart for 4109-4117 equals 8.0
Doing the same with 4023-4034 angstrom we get 8.7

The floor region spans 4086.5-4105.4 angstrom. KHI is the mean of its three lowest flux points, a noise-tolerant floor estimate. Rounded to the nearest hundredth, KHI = 7.70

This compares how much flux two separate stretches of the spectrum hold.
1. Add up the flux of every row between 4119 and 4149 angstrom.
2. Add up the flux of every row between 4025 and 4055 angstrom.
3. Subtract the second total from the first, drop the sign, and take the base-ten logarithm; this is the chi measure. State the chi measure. 0.80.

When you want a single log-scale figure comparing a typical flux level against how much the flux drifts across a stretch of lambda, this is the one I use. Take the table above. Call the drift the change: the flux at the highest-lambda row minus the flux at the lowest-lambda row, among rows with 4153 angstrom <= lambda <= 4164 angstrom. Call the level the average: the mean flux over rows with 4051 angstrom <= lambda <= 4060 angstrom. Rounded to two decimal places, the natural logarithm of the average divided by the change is 3.31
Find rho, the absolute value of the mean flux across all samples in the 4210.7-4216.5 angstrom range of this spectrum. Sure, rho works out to 8.13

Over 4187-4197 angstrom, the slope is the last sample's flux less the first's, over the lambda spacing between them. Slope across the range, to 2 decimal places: 0.11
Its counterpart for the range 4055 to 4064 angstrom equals -0.17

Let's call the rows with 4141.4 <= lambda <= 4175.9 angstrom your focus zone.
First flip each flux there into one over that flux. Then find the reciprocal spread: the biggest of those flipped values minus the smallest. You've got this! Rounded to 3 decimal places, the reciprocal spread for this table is 0.015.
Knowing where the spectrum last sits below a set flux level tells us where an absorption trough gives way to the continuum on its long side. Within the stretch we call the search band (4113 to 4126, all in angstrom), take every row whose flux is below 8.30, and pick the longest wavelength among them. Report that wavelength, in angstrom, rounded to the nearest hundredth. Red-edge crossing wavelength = 4123.37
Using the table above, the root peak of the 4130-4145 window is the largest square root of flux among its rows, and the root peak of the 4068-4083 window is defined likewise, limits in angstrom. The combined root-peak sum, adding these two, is 6.04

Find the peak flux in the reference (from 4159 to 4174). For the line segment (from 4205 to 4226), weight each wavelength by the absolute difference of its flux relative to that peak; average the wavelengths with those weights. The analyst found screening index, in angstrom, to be 4217.1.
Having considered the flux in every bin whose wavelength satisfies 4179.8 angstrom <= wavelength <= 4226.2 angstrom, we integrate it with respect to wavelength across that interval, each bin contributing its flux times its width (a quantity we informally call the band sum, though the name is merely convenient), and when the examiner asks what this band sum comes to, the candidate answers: 389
